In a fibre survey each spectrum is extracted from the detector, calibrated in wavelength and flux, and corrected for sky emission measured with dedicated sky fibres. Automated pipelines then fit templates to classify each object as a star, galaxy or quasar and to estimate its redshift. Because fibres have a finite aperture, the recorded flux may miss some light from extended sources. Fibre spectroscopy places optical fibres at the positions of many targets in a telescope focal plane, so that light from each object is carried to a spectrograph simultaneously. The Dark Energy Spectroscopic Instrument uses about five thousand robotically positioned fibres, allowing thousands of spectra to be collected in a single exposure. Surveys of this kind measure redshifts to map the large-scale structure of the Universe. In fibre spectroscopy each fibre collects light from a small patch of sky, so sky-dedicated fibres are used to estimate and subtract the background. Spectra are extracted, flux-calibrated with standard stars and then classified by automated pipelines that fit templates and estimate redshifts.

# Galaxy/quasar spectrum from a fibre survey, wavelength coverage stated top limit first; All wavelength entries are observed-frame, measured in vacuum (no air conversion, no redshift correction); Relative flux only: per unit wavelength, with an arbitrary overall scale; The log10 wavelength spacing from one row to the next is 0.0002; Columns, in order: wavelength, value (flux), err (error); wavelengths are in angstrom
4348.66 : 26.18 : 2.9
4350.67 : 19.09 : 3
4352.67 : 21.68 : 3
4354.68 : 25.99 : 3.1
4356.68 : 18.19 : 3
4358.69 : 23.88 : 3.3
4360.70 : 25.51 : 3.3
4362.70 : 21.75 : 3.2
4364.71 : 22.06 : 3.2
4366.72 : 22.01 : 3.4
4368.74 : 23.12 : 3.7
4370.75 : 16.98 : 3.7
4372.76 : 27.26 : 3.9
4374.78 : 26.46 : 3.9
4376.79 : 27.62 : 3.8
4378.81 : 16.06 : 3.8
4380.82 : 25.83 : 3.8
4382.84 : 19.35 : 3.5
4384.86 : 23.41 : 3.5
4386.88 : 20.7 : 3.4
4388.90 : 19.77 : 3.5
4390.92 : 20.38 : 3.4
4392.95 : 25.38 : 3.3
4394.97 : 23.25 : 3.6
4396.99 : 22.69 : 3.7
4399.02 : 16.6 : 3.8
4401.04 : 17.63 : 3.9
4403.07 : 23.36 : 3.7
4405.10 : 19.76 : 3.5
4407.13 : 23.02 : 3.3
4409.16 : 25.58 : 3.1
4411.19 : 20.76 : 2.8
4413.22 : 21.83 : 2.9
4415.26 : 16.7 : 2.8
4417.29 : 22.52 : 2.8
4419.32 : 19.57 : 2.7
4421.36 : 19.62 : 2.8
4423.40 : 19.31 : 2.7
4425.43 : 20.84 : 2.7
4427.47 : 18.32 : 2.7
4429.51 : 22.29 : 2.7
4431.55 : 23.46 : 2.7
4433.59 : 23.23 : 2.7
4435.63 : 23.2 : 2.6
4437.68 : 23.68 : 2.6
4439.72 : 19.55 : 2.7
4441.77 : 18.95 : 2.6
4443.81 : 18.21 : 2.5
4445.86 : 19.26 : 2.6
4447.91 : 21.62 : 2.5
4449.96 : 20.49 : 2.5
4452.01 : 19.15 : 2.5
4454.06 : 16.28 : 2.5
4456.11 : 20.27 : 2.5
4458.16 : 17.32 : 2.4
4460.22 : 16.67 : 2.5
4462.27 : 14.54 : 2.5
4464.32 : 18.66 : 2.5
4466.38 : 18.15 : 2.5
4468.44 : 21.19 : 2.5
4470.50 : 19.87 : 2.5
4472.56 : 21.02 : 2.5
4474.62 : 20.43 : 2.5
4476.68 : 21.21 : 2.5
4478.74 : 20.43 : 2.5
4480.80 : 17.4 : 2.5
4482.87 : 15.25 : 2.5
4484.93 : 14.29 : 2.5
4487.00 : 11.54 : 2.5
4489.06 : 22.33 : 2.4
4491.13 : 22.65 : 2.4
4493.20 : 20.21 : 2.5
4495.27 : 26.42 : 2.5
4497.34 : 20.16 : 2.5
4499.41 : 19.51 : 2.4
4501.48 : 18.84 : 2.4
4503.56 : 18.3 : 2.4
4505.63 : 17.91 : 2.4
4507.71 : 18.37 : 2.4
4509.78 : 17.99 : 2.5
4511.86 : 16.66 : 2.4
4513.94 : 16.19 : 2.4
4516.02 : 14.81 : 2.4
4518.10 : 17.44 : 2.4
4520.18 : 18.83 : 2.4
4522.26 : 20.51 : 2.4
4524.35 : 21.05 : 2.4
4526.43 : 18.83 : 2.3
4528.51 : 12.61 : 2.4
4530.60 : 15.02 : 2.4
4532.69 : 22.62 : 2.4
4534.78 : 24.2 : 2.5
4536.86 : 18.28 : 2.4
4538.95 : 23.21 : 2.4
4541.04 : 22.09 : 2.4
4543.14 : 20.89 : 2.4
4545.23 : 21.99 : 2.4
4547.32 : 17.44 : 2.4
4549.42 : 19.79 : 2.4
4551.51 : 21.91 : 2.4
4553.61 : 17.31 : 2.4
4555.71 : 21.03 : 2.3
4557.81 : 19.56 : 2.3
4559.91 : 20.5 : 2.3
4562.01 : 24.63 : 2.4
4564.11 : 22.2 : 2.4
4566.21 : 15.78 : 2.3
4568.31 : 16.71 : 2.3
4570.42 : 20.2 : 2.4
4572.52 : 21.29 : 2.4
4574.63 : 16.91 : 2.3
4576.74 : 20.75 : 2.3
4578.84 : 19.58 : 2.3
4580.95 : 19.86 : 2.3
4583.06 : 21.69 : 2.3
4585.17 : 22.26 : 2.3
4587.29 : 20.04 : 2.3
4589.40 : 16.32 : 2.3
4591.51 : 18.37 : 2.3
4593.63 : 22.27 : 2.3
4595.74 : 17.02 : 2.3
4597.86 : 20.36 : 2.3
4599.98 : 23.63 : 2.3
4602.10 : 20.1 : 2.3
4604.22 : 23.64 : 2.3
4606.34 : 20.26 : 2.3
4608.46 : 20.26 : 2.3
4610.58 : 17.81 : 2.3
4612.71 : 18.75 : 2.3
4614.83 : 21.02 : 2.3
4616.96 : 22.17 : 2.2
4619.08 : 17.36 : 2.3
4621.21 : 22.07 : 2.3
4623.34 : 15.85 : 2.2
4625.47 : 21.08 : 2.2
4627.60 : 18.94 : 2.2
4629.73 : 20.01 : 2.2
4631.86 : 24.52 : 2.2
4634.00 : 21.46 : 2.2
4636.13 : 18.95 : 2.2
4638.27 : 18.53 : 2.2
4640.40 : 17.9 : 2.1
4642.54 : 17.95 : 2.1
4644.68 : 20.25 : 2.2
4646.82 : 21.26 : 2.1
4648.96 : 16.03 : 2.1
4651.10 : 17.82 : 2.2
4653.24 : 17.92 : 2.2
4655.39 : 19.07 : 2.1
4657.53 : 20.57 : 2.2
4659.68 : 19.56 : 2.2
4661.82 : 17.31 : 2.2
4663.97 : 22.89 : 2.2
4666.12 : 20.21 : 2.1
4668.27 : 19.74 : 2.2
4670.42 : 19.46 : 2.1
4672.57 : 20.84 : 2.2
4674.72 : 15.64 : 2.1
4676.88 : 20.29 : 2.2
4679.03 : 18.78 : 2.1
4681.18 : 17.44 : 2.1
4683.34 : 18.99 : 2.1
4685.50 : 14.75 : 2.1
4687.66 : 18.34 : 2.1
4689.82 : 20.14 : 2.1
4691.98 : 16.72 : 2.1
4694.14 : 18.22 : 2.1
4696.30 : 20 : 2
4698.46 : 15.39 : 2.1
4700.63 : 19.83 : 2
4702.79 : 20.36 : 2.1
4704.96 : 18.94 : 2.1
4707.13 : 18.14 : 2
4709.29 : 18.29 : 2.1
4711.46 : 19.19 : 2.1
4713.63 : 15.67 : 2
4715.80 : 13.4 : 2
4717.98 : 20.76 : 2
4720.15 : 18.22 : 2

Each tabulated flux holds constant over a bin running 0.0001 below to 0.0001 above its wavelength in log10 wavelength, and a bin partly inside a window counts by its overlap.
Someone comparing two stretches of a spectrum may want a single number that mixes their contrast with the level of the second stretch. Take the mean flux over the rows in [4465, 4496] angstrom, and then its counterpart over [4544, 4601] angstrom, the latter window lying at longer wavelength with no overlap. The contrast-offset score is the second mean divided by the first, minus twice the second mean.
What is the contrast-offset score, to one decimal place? -38.9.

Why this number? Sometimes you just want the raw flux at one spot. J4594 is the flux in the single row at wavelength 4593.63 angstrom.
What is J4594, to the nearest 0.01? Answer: 22.27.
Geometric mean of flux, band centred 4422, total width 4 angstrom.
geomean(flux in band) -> 19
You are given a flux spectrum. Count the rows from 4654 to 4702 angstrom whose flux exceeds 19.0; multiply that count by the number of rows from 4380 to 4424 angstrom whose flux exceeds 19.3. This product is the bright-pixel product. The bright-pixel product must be 228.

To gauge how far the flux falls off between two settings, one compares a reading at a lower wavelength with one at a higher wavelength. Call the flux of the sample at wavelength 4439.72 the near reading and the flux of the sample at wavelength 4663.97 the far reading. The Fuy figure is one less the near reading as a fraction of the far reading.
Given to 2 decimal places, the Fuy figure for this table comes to 0.15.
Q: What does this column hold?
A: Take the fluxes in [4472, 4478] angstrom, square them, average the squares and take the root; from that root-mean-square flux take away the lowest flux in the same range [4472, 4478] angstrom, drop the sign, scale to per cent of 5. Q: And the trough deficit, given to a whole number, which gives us 9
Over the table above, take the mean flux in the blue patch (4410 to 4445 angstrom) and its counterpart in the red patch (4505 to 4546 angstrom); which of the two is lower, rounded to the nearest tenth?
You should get 19.0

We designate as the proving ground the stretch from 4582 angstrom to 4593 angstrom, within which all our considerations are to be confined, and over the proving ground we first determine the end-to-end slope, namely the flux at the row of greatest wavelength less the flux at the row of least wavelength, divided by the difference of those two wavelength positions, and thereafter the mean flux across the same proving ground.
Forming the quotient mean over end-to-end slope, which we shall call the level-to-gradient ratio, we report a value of -50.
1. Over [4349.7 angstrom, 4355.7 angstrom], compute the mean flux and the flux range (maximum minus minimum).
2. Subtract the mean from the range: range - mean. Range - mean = -15.4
